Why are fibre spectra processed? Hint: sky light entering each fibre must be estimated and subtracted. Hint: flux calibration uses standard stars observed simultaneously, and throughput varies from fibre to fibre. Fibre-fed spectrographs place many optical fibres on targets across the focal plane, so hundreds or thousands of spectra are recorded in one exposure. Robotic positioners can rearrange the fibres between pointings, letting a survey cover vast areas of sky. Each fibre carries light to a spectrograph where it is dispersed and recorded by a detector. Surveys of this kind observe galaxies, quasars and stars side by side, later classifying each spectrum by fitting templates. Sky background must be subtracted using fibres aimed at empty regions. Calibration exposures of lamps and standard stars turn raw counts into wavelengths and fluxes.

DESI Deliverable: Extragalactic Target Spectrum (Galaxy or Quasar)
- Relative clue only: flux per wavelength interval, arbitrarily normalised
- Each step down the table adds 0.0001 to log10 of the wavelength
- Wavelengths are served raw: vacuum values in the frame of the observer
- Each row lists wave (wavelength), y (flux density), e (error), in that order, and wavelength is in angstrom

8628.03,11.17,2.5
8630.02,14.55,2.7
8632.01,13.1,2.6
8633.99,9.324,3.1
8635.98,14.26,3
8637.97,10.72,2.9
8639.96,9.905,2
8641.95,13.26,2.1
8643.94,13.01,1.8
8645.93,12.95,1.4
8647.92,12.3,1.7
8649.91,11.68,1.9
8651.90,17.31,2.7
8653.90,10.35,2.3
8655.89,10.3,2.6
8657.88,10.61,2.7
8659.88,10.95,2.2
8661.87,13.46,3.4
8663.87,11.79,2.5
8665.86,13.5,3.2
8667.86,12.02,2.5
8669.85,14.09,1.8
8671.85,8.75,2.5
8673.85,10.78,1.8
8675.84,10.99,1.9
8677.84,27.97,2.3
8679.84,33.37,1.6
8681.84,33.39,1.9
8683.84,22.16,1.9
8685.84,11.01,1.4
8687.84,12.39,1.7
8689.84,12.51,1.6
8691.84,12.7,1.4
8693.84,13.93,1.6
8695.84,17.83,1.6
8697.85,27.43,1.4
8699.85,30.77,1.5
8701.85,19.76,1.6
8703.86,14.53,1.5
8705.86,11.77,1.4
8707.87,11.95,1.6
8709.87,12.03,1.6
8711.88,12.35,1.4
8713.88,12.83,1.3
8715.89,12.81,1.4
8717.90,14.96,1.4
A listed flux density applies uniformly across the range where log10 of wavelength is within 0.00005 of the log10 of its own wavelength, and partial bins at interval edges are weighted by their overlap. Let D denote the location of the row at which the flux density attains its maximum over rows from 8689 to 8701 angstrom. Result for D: 8699.85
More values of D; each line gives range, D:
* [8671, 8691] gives 8681.84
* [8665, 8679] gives 8677.84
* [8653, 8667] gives 8665.86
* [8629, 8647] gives 8630.02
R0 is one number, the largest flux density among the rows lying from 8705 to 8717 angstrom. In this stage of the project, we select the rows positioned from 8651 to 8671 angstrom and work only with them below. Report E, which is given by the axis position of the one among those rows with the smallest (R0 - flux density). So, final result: 8651.90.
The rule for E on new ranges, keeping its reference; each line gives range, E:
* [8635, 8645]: 8635.98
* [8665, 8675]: 8669.85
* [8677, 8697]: 8681.84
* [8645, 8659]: 8651.90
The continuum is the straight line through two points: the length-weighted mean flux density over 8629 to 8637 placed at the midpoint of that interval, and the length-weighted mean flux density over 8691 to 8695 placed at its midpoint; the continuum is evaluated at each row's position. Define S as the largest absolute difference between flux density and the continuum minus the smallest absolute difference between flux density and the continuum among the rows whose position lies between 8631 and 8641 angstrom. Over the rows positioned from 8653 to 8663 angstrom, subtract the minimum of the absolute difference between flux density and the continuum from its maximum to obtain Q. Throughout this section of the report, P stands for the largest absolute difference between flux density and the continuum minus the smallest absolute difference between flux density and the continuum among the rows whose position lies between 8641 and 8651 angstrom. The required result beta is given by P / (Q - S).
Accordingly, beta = -1.9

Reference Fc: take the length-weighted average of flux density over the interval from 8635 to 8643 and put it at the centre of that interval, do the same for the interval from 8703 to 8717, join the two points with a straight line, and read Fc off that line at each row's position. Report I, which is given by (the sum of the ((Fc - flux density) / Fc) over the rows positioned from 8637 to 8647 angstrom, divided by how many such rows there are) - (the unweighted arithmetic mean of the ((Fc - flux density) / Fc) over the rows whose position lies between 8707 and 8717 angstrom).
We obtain -0.01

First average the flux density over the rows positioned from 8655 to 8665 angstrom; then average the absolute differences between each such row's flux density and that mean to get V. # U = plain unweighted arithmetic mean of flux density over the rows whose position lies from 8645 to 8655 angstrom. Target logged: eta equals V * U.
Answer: 12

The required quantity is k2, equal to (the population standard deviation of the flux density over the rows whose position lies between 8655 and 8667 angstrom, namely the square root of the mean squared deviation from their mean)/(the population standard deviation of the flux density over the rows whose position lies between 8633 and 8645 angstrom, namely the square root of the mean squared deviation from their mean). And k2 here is 0.7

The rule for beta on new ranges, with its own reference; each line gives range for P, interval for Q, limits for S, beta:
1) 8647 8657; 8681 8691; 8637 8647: 0.2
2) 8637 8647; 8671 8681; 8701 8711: 0.2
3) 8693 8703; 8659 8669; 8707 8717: 15.7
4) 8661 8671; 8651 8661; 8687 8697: -0.6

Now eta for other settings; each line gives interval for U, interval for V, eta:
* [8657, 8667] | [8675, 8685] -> 87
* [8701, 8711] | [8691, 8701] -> 96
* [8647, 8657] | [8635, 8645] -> 19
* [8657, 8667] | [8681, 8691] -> 92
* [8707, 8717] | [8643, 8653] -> 19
